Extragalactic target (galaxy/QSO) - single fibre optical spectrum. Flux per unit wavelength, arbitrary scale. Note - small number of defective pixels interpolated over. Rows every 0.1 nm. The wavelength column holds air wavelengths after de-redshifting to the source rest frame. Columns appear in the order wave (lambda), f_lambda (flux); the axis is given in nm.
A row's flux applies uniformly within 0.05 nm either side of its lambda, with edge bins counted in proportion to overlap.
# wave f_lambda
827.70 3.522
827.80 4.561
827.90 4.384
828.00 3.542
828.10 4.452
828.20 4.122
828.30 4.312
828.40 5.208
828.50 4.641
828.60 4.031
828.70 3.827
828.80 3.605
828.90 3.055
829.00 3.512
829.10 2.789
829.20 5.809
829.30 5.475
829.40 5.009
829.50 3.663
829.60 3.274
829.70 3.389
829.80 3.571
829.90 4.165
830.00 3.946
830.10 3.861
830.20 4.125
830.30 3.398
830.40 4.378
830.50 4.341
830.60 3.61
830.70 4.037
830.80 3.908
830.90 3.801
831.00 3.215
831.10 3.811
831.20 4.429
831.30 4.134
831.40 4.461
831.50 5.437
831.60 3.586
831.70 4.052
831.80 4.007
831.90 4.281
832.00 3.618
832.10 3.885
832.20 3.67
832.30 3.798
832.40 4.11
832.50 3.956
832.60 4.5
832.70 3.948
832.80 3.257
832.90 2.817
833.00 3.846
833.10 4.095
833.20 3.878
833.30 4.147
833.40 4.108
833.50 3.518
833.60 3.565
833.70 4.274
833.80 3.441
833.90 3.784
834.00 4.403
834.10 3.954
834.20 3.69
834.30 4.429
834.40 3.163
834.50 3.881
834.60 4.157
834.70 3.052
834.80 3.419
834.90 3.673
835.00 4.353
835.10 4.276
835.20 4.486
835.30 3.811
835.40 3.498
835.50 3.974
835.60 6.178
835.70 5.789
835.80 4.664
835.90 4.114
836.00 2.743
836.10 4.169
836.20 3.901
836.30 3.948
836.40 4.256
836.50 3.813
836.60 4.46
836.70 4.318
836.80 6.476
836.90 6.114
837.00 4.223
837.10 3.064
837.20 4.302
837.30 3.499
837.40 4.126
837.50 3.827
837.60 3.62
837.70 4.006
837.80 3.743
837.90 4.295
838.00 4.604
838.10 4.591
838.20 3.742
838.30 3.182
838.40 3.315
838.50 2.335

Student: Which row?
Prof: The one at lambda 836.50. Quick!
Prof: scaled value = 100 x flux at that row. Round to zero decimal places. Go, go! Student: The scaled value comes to 381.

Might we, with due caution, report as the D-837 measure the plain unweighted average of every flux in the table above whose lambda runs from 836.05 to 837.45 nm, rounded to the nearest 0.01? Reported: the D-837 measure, 4.33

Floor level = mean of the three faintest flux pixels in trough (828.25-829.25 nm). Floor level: 3.12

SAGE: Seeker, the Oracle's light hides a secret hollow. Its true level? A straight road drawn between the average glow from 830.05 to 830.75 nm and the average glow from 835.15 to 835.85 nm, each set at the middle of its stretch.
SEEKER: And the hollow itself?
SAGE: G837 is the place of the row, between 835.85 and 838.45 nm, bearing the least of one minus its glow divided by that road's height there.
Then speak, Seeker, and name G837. 836.80 nm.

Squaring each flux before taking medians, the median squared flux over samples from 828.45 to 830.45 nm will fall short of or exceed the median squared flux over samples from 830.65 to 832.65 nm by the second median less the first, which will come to 1.1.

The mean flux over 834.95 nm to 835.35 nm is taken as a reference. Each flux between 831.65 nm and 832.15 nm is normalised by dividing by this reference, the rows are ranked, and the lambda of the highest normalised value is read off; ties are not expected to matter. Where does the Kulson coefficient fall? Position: 831.90 nm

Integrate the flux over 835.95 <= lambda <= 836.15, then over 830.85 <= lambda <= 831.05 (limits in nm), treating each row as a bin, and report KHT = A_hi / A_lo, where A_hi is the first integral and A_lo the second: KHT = 0.99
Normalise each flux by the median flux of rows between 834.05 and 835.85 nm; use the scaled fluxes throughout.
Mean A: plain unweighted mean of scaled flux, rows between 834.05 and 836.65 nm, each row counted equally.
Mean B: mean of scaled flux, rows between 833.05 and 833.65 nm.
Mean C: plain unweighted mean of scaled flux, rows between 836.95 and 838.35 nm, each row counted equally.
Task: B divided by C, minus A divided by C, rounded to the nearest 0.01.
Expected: -0.05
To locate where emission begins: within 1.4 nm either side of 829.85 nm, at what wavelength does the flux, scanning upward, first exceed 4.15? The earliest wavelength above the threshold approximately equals 828.50 nm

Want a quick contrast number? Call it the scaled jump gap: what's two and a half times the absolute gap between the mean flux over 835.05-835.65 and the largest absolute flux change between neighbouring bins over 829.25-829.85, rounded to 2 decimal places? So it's 7.56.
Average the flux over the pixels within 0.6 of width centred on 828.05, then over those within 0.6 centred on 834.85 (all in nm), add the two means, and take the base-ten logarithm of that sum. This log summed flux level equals 0.91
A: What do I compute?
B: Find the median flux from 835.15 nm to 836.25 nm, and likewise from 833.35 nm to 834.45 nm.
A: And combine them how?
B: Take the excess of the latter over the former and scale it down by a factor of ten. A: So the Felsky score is -0.033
